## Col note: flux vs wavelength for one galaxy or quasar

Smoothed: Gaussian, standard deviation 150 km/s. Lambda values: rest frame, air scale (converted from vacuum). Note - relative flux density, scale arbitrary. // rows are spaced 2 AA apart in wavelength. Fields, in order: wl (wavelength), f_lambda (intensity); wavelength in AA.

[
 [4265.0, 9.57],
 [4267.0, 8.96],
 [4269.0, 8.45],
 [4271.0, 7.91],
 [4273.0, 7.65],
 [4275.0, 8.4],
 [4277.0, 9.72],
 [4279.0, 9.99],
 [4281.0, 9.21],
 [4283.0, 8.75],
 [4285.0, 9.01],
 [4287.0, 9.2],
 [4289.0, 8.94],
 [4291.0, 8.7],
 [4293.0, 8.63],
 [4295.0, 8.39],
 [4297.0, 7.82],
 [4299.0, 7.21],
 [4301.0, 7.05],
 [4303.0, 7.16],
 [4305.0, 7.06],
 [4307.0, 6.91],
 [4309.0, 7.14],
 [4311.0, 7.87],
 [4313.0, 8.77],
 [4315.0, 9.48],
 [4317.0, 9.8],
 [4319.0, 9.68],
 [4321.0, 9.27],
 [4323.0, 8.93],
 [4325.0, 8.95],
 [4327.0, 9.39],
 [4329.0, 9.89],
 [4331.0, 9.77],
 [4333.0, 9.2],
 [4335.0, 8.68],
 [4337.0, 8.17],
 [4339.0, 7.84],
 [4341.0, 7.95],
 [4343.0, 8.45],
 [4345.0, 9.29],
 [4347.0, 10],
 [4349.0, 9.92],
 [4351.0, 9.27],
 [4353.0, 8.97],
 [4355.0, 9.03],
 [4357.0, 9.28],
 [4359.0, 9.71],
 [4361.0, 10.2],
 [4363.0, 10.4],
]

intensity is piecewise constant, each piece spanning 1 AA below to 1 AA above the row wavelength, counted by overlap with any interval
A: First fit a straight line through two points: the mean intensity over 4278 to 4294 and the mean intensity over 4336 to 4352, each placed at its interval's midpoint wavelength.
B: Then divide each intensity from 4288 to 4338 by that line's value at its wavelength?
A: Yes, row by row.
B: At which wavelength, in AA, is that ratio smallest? 4307.0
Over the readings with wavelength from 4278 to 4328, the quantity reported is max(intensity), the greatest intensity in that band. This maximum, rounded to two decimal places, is 9.99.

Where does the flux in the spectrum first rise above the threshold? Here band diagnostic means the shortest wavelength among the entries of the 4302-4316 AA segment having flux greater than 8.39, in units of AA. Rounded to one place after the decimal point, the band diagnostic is 4313.0 AA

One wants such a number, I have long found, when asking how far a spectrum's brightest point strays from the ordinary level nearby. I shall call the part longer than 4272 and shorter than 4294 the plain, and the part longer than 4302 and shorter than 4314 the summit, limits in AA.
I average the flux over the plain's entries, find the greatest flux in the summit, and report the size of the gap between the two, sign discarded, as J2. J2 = 0.2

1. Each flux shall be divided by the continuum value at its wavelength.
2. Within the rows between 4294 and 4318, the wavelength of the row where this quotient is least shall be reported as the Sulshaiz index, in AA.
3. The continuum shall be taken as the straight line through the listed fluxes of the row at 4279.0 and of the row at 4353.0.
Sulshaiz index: 4307.0 AA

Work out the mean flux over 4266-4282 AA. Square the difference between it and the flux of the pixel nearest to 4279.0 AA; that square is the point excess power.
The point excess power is 1.4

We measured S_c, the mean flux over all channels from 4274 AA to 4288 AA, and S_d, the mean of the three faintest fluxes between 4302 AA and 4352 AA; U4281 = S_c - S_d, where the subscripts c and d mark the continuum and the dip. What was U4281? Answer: 2.1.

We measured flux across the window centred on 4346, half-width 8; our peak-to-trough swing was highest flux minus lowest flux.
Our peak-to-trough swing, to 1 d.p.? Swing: 2.2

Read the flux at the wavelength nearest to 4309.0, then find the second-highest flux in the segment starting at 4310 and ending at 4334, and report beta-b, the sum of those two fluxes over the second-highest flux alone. 1.73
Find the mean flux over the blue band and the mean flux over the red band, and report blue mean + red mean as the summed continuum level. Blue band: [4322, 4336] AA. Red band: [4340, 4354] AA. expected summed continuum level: 18.4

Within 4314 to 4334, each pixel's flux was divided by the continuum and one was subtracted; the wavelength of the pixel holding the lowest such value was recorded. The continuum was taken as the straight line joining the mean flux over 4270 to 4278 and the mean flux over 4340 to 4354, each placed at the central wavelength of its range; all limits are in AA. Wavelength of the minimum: 4323.0 AA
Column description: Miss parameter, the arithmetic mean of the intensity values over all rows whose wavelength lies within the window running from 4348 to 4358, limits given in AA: 9.3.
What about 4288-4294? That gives 8.8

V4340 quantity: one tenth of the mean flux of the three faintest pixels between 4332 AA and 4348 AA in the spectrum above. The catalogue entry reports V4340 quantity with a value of 0.80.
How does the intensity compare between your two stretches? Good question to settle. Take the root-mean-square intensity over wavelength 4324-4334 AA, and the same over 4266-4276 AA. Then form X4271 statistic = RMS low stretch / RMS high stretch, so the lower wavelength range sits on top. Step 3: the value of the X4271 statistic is 0.88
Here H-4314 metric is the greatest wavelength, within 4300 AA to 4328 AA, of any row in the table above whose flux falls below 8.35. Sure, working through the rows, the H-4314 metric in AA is 4311.0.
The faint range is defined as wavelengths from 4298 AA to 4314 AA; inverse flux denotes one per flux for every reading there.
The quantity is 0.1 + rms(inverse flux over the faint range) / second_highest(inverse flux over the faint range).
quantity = 1.061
